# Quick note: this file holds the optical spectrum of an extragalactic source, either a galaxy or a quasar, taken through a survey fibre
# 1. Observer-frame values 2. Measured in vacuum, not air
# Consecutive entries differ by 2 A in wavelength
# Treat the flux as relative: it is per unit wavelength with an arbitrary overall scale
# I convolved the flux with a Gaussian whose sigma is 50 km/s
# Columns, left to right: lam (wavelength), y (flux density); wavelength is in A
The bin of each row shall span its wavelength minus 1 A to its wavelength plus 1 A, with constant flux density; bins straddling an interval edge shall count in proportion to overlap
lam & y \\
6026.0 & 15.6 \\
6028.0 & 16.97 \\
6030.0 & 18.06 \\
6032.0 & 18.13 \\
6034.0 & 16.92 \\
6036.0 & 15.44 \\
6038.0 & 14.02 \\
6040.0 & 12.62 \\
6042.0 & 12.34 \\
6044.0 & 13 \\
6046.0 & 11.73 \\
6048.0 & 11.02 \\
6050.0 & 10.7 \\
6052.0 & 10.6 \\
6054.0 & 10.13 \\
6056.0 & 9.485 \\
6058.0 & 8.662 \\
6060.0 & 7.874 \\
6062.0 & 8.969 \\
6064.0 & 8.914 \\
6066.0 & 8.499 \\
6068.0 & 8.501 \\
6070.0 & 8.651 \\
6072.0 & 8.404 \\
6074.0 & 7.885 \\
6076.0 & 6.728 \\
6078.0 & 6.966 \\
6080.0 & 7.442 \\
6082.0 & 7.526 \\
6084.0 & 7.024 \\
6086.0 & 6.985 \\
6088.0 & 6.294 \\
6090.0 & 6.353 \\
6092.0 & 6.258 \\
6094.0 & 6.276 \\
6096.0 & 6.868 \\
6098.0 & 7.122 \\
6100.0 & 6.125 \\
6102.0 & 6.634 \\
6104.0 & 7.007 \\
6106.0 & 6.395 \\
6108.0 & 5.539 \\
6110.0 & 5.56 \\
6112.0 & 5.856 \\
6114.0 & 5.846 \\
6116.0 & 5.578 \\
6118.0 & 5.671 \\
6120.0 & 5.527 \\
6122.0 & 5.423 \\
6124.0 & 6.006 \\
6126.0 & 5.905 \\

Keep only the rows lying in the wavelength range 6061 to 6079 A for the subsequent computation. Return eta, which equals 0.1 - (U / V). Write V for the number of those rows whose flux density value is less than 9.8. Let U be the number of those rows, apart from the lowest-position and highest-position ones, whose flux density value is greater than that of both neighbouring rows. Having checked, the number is -0.01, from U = 1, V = 9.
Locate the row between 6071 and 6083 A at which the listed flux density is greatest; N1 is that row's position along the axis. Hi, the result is 6072.0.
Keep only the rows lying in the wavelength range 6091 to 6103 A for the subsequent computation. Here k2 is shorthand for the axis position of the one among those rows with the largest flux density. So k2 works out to 6098.0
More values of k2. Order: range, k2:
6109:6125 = 6124.0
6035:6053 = 6036.0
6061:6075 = 6062.0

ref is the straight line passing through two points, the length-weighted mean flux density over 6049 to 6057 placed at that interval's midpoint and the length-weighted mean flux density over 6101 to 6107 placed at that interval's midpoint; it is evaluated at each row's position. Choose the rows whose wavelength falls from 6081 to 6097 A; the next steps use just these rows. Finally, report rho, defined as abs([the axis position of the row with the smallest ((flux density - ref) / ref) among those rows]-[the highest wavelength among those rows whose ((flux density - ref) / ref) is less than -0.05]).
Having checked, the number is 8 A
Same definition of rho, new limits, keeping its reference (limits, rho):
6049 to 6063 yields 2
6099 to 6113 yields 2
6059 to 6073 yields 12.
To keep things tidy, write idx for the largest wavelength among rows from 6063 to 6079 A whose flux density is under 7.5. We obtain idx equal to 6078.0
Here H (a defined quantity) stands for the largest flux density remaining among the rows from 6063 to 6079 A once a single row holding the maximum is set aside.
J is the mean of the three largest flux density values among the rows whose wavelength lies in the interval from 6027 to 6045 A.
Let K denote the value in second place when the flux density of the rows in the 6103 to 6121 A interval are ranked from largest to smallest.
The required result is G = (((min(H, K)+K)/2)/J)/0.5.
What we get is 0.72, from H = 8.651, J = 17.7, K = 6.395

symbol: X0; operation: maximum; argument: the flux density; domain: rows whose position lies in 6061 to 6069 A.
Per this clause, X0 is 8.969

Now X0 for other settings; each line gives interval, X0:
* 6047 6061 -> 11.02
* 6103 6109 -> 7.007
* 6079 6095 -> 7.526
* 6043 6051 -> 13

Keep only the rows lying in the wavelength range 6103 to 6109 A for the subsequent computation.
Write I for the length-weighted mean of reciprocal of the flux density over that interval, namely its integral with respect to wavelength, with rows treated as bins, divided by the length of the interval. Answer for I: 0.160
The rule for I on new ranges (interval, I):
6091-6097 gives 0.155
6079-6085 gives 0.137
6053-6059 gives 0.107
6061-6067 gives 0.114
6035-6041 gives 0.072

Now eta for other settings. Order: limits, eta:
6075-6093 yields -0.12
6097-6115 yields -0.12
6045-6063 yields 0.10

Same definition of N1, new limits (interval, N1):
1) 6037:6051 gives 6038.0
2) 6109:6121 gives 6112.0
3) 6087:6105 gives 6098.0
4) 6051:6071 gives 6052.0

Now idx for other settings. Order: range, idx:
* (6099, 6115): 6114.0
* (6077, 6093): 6092.0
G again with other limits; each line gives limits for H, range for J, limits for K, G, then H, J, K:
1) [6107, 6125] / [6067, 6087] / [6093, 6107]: 1.51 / 5.856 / 8.5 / 7.007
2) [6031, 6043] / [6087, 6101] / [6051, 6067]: 2.99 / 16.92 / 6.8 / 10.13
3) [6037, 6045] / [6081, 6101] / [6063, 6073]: 2.40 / 13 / 7.2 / 8.651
